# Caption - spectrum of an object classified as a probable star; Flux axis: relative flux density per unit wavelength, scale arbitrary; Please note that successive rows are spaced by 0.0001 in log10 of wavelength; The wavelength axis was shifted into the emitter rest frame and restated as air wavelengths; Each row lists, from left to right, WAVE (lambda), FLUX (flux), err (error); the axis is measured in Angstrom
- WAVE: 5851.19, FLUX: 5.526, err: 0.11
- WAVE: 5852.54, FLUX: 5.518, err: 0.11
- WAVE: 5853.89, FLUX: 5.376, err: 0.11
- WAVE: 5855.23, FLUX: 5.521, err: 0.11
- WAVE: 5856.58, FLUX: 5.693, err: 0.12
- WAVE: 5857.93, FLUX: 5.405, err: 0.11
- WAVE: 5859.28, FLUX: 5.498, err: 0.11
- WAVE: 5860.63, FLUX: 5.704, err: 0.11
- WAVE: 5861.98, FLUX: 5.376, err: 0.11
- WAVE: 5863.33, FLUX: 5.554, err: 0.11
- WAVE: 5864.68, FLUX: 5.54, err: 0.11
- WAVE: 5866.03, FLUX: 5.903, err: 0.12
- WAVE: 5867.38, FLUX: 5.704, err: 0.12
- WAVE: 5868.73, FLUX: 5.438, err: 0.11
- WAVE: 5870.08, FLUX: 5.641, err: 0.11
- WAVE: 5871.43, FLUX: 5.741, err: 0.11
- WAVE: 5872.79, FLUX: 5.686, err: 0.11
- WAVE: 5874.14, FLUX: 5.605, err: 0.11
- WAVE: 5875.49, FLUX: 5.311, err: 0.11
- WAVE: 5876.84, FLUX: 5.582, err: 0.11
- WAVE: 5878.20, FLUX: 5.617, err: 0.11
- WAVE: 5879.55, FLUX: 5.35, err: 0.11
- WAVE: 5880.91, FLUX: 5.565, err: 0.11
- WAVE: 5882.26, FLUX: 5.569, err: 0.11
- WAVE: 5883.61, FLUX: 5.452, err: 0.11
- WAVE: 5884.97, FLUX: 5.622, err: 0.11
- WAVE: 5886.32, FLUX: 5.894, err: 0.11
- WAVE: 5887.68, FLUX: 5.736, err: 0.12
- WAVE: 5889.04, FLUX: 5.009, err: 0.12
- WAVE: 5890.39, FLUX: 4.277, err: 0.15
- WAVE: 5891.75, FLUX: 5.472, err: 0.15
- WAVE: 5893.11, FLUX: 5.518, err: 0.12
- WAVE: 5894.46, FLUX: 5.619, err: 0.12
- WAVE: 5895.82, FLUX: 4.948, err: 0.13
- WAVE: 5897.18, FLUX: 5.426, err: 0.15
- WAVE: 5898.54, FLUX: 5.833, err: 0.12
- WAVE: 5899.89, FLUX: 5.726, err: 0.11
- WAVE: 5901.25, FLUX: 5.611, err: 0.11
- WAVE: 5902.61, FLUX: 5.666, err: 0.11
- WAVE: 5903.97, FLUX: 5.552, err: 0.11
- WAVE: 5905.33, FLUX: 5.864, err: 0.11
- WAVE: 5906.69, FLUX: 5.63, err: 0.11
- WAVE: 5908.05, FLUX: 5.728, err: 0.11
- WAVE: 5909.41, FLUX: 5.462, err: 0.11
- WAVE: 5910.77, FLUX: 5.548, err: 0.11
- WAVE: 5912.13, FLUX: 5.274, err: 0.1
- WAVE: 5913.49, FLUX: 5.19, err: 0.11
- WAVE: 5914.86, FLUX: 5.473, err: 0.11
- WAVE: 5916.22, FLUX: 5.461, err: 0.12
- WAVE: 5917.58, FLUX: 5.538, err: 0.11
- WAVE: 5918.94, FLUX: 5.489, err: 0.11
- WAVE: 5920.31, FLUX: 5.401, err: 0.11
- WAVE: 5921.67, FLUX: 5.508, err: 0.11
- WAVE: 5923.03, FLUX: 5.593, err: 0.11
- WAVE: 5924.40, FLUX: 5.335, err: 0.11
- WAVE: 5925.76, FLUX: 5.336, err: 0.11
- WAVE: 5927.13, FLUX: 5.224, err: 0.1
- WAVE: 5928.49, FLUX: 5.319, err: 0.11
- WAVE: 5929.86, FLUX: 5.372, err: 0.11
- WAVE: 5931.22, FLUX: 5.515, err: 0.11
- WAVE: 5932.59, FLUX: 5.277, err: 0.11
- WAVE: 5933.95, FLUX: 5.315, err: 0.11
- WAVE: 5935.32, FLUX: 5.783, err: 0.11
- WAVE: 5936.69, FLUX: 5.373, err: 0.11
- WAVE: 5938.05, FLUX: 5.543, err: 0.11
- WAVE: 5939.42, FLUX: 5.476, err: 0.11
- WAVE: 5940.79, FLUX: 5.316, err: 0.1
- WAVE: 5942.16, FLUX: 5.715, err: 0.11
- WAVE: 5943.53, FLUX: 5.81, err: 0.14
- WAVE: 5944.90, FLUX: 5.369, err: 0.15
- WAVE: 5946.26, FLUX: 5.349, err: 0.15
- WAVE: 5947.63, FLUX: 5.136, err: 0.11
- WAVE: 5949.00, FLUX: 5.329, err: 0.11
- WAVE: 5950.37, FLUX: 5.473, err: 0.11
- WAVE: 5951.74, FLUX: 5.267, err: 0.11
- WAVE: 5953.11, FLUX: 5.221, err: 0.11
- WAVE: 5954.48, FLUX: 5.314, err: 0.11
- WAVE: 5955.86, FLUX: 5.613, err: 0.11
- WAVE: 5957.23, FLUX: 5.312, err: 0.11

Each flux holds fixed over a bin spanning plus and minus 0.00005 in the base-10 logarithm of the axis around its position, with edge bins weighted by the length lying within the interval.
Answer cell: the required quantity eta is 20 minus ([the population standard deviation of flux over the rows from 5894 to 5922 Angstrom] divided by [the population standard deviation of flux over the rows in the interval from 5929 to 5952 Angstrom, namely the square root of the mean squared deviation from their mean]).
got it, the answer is 18.9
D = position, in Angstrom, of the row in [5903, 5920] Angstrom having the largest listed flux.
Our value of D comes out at 5905.33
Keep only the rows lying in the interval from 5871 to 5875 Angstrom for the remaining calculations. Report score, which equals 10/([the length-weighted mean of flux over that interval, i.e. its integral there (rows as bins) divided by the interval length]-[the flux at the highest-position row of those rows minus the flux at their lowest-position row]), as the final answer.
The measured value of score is 1.73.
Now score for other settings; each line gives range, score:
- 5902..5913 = 1.67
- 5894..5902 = 1.81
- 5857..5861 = 1.91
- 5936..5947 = 1.81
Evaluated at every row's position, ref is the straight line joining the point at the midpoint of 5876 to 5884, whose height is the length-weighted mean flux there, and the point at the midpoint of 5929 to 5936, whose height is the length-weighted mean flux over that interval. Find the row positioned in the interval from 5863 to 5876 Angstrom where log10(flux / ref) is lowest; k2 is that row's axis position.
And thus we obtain 5875.49 Angstrom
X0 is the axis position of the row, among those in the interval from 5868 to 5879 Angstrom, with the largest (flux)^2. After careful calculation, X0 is 5871.43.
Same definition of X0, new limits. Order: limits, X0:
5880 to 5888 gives 5886.32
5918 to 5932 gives 5923.03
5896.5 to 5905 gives 5898.54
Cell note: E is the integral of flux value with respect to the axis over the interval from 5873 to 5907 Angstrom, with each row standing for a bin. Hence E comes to 187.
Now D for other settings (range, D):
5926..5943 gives 5935.32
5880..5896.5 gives 5886.32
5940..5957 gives 5943.53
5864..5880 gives 5866.03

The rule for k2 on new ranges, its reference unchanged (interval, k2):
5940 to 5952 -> 5947.63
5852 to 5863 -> 5853.89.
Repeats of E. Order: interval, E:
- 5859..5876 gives 95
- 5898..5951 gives 291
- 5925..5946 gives 114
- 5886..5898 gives 64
